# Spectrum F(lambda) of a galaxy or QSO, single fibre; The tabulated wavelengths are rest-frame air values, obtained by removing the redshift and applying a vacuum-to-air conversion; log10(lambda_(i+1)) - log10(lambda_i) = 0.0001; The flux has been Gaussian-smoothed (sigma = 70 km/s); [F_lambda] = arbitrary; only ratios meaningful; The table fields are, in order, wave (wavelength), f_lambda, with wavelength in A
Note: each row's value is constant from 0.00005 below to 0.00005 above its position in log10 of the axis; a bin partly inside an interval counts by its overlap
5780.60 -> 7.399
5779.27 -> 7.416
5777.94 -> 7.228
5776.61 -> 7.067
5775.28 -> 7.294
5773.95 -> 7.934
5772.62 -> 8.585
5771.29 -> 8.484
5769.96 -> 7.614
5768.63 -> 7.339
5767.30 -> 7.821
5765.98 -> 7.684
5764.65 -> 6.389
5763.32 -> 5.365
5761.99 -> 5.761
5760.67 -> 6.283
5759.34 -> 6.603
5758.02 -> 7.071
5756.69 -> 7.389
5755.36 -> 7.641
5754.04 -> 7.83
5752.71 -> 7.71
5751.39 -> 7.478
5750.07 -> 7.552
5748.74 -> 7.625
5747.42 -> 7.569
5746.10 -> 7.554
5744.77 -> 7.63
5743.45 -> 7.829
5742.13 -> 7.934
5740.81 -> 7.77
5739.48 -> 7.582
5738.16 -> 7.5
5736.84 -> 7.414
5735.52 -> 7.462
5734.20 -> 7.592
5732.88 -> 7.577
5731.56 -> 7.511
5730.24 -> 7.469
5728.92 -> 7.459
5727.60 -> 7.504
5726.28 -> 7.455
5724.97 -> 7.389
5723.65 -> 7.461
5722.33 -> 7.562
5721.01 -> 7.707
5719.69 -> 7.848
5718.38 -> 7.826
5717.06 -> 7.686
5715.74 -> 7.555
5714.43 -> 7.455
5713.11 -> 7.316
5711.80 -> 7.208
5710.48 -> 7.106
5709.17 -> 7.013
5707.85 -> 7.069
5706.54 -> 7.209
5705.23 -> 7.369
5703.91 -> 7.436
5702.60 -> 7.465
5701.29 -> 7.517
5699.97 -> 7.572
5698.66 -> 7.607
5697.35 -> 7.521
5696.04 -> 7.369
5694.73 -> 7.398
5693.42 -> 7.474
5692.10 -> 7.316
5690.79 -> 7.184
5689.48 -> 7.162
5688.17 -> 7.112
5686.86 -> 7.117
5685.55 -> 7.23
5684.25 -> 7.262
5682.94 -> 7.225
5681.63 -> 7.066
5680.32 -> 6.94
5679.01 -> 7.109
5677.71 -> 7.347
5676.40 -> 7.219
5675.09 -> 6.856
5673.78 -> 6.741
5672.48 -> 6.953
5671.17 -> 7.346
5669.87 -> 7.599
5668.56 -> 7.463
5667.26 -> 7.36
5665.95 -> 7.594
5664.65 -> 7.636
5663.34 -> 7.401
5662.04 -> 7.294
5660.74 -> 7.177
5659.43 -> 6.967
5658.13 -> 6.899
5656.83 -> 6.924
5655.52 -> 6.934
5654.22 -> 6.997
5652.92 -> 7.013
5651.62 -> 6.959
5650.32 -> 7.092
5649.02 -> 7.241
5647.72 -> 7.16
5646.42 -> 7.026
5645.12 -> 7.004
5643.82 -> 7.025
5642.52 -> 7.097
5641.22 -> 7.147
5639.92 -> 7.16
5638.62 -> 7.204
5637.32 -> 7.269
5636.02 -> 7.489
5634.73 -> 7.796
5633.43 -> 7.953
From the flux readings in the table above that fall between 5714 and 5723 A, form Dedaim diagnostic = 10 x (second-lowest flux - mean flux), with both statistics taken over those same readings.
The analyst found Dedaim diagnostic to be -1.1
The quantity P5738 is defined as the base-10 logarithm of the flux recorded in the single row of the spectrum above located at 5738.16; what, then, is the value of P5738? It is 0.875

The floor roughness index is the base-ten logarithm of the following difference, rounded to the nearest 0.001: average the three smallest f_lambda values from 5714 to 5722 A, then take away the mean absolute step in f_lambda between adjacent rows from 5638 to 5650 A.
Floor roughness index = 0.876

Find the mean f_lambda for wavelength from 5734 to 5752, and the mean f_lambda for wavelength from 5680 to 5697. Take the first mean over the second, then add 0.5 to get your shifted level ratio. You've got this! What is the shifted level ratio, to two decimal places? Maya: 1.55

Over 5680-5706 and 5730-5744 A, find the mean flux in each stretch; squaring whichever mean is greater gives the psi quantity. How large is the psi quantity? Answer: 57.8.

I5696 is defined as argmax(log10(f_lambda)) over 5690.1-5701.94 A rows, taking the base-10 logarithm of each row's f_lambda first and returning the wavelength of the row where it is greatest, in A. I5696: 5698.66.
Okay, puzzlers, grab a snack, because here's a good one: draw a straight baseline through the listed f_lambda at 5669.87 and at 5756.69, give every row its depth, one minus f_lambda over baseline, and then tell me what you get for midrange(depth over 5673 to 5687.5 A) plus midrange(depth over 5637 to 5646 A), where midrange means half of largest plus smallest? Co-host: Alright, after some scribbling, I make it 0.141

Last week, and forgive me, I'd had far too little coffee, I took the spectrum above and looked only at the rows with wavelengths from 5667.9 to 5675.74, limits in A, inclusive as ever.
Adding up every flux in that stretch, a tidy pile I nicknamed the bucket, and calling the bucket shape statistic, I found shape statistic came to 43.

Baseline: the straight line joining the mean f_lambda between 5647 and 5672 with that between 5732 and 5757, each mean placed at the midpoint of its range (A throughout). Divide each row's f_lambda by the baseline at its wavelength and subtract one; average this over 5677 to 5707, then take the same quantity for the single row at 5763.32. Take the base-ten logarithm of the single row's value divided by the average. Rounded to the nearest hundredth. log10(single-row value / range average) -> 1.56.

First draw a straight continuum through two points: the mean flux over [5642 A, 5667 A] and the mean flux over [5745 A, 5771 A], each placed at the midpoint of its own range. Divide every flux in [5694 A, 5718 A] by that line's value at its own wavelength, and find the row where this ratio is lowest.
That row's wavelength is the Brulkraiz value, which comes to 5709.17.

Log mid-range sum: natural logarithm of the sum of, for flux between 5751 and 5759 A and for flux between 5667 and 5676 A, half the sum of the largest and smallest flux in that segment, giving 2.68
